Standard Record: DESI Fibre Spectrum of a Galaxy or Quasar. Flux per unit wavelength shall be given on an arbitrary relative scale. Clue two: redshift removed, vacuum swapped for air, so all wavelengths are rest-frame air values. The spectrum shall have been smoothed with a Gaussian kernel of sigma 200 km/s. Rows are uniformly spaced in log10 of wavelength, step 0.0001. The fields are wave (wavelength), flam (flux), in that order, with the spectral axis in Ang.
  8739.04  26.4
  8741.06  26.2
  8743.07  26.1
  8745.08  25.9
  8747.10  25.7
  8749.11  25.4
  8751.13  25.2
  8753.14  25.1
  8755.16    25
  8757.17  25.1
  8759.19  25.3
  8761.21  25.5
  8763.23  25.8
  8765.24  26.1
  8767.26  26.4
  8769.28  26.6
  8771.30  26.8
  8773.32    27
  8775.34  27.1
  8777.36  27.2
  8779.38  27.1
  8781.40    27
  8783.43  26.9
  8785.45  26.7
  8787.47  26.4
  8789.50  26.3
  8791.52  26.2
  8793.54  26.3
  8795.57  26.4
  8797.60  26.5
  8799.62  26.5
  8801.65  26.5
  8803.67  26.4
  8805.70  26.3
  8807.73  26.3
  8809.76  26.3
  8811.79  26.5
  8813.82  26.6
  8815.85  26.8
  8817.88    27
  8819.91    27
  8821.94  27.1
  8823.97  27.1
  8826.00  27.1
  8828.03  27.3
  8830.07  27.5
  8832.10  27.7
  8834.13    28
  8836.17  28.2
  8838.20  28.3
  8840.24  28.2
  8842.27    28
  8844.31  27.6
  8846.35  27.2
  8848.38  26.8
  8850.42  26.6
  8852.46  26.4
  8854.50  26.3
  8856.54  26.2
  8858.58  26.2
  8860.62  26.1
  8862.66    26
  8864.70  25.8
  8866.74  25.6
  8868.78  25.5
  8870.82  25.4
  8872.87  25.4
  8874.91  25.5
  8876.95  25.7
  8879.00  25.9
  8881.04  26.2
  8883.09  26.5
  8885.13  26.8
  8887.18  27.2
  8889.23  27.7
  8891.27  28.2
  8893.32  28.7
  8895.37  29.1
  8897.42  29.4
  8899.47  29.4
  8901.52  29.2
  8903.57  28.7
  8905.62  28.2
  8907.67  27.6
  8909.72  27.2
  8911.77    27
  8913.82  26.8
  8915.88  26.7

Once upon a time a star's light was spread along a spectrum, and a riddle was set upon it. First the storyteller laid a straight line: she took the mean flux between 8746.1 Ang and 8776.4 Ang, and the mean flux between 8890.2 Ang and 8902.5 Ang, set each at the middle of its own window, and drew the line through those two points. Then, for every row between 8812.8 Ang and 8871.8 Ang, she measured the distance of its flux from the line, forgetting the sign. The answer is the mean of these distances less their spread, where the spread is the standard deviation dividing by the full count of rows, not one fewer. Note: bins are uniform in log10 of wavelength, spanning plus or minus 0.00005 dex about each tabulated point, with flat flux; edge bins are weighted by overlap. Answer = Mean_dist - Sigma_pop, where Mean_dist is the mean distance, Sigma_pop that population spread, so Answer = 0.10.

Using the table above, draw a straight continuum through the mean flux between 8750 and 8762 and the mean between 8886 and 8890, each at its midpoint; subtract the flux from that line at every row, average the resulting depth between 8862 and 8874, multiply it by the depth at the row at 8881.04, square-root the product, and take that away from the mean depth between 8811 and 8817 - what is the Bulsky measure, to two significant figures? -1.7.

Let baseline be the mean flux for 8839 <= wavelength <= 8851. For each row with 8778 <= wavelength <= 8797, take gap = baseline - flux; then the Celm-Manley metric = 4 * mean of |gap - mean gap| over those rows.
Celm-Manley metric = 1.2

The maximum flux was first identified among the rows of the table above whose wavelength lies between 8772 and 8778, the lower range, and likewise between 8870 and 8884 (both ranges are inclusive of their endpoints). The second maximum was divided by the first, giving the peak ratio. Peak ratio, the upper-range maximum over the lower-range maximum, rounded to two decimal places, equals 0.97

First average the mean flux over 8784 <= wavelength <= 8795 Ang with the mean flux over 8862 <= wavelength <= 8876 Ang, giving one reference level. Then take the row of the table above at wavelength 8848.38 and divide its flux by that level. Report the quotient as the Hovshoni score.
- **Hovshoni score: 1.03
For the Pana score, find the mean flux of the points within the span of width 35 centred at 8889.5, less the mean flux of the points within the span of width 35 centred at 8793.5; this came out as 1.0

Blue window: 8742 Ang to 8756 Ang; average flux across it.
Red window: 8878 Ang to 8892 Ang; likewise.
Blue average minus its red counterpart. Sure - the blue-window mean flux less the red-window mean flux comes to -1.4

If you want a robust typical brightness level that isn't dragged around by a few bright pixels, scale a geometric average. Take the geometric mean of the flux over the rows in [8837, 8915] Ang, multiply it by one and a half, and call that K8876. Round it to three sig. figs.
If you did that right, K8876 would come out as 40.6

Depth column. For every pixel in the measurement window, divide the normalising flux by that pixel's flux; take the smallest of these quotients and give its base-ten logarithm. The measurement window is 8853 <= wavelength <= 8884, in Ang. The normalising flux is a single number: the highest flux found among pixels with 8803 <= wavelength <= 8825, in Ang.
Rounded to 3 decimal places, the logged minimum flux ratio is 0.010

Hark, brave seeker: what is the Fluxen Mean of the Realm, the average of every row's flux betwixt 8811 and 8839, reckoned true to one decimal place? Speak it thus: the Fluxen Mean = 27.3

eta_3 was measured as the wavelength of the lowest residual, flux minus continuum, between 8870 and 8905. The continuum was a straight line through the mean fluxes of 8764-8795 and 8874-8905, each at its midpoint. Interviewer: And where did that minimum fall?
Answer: 8872.87 Ang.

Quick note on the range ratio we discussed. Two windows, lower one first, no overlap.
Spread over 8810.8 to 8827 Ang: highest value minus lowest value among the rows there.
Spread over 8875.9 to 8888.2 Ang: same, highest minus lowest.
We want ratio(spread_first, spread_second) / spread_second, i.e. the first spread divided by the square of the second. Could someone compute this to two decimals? 0.27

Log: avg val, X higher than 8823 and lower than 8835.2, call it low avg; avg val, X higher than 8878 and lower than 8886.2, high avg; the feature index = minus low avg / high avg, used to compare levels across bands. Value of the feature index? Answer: -1.04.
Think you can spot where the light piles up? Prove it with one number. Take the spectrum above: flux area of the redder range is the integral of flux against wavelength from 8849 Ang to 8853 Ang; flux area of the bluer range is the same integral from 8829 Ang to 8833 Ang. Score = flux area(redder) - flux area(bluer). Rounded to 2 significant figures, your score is -4.2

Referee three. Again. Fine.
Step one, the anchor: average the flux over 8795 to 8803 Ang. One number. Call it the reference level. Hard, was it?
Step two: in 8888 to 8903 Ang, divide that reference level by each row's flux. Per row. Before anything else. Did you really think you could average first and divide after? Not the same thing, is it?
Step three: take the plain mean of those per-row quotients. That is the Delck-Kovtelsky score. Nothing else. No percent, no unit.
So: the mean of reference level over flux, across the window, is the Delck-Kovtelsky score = 0.92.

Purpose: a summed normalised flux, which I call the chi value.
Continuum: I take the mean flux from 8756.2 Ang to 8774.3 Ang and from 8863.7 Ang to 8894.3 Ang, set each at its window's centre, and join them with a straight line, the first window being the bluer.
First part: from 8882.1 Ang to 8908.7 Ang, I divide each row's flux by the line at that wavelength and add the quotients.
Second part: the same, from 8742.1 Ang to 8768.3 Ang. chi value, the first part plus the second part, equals 26.6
